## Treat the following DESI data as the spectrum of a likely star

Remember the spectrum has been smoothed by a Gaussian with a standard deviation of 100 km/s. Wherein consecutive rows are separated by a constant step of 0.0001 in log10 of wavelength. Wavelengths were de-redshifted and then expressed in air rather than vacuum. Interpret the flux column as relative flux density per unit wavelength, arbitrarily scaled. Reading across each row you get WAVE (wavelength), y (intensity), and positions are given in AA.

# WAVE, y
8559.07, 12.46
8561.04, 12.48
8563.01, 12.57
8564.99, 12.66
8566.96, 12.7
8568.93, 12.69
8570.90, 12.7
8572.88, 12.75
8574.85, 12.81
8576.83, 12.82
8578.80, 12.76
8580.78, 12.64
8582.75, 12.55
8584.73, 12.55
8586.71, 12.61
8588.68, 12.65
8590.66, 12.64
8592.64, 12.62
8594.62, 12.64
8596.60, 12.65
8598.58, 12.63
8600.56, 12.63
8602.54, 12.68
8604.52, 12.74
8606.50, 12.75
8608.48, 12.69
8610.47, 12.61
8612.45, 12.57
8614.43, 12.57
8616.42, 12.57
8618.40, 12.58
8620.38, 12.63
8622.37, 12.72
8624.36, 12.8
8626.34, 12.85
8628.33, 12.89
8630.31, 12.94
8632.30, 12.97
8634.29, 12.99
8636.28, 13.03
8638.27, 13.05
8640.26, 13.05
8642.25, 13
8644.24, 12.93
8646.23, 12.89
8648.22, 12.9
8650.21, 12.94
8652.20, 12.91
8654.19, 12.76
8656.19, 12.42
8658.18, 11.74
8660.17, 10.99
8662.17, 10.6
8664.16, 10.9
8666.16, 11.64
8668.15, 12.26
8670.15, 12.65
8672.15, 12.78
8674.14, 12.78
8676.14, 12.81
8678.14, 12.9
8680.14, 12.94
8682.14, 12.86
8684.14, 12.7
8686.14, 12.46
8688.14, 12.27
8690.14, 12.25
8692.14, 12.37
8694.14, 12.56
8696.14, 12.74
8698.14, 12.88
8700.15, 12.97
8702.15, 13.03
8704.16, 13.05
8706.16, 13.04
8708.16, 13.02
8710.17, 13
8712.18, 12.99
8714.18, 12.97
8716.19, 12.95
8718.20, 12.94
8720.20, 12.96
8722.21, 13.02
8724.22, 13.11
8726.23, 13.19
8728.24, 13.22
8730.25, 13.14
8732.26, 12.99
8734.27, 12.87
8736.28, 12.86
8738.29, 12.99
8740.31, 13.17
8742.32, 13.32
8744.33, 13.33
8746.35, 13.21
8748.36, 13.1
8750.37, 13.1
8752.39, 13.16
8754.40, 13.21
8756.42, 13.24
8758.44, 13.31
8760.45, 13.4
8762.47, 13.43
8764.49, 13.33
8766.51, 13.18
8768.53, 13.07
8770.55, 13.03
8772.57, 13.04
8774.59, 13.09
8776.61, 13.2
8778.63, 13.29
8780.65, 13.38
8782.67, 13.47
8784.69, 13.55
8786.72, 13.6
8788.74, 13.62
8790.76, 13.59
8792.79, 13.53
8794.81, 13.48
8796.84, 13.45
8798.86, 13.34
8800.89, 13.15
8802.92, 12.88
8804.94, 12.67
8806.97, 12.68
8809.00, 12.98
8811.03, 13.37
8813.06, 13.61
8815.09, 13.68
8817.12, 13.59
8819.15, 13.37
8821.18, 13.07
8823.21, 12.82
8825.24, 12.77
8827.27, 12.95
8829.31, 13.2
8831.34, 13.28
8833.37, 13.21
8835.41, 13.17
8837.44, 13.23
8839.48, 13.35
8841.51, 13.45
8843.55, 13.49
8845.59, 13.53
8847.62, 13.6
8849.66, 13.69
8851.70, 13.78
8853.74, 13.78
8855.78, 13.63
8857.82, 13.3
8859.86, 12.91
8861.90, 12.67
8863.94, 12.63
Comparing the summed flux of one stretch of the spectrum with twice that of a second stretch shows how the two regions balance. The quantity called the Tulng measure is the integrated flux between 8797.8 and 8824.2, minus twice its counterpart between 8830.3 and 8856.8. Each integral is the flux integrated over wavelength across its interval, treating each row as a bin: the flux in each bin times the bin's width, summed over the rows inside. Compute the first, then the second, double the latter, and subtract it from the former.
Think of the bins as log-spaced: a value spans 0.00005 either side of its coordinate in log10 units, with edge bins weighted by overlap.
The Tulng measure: -366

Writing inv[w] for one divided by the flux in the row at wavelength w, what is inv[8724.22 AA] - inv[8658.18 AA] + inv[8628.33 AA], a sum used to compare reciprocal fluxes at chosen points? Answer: 0.069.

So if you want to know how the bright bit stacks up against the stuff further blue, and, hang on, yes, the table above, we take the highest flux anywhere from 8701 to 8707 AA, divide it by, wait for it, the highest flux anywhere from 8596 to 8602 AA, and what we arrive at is 1.03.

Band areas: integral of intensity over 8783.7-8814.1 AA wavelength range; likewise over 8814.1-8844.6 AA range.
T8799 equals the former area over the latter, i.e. 1.0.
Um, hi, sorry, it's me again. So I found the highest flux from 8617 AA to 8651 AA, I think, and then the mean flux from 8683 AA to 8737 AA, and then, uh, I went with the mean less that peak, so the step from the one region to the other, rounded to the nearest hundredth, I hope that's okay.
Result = -0.18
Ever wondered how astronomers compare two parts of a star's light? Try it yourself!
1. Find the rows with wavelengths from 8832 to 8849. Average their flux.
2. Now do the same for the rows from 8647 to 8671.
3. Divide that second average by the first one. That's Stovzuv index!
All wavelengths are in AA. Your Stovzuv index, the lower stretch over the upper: 0.90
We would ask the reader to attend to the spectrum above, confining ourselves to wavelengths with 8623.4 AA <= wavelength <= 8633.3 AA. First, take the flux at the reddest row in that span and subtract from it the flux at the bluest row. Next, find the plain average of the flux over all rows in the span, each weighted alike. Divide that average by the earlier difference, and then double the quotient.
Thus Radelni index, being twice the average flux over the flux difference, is 152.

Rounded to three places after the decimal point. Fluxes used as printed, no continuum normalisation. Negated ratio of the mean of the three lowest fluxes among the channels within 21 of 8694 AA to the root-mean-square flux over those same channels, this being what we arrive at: -0.961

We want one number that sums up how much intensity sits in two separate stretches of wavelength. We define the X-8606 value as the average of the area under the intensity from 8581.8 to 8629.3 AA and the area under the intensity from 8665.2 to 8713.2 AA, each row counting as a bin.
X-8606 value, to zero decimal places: 606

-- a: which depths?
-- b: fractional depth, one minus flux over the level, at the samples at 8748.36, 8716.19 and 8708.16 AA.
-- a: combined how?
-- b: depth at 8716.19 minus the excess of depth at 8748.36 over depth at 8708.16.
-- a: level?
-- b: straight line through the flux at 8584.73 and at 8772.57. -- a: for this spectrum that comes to -0.01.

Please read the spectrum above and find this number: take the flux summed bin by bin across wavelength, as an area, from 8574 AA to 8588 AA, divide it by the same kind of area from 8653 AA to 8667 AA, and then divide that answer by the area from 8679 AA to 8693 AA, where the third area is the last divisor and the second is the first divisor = 0.0062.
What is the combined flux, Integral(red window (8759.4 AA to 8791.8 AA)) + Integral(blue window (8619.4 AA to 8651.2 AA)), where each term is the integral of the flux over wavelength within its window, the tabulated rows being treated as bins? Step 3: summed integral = 842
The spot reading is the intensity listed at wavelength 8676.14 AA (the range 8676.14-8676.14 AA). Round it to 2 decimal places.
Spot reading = 12.81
